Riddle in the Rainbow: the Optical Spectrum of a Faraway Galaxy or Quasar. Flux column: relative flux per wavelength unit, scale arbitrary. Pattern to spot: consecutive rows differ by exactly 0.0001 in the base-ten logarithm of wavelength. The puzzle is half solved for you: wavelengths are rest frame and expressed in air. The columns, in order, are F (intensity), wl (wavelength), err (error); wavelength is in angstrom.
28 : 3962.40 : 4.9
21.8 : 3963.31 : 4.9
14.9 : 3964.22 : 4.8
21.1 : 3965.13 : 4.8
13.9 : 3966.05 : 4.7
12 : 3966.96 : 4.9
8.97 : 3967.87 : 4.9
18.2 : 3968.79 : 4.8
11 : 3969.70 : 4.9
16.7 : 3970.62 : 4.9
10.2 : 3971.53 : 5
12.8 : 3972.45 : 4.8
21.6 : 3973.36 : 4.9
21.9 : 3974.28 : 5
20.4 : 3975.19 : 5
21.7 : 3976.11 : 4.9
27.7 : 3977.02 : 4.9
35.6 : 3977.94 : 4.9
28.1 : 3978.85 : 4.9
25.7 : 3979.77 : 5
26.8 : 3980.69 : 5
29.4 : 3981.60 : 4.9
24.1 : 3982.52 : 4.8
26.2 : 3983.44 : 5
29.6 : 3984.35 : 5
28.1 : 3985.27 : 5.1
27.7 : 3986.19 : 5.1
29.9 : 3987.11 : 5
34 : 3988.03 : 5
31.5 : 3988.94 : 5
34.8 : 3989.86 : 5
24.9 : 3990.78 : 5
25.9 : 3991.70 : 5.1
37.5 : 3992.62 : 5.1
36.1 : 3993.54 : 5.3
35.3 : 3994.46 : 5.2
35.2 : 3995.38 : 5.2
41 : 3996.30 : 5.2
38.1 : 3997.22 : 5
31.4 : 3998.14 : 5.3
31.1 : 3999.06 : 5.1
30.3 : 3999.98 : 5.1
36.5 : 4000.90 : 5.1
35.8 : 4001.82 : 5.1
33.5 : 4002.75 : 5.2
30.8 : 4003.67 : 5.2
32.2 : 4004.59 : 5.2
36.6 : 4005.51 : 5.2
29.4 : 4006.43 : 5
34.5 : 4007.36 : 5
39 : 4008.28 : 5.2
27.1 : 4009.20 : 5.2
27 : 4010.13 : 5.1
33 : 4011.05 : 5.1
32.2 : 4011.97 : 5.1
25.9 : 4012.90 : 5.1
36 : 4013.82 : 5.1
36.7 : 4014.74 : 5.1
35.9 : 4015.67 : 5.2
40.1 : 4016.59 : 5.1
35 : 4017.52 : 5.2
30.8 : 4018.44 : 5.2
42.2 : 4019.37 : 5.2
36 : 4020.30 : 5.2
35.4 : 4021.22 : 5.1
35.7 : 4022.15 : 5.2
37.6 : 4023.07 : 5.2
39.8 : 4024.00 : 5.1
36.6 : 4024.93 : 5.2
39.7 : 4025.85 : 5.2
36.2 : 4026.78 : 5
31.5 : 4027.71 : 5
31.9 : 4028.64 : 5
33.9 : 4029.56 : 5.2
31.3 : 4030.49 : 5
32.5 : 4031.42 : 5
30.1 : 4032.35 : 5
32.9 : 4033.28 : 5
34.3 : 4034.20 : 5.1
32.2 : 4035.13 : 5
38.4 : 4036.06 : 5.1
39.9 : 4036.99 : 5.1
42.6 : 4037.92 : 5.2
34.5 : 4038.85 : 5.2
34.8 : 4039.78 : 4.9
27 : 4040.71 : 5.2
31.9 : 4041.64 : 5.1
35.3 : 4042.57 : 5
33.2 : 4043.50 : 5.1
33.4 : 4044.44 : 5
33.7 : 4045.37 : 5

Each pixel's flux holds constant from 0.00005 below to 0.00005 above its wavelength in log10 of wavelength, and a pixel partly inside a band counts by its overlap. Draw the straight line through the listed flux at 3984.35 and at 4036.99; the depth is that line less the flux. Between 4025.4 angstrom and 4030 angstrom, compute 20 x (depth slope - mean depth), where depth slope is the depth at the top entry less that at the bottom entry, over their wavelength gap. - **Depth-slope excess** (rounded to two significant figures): -34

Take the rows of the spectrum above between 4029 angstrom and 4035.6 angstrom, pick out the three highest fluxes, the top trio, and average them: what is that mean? 33.7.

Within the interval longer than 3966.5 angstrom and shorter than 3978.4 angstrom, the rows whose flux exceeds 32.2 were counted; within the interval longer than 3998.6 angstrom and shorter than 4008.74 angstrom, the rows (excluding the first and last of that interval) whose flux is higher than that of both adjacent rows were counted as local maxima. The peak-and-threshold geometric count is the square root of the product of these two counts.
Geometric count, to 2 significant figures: 1.4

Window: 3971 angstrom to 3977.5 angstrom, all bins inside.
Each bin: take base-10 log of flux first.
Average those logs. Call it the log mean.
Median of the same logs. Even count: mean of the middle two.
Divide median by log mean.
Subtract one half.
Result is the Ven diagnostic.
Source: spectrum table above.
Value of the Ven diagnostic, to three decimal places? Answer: 0.552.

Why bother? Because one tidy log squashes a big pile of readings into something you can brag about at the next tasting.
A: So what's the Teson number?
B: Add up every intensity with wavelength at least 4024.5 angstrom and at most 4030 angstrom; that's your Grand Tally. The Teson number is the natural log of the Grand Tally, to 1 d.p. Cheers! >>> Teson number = 5.3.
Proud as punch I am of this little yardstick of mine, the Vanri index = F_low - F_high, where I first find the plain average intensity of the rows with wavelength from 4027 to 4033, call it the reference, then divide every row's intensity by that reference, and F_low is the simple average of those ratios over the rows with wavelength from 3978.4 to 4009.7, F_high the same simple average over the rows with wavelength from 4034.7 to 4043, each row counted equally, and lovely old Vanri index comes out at -0.11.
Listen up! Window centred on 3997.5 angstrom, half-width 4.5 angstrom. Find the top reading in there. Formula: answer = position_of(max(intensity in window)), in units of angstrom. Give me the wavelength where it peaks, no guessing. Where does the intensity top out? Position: 3996.30 angstrom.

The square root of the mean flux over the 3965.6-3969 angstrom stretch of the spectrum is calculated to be 3.6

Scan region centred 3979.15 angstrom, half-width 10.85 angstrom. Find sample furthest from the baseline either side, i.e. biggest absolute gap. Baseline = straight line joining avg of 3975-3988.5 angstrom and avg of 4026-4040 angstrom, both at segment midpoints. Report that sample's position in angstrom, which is 3971.53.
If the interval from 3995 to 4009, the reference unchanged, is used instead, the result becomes 3996.30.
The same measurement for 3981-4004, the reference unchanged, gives 3996.30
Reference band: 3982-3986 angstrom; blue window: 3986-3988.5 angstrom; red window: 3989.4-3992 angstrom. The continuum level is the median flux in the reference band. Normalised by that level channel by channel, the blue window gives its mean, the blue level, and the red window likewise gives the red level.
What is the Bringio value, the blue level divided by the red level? 1.1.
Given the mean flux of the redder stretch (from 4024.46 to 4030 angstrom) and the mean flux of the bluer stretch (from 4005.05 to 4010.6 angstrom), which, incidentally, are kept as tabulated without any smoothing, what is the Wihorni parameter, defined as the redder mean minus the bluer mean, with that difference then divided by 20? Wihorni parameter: 0.14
